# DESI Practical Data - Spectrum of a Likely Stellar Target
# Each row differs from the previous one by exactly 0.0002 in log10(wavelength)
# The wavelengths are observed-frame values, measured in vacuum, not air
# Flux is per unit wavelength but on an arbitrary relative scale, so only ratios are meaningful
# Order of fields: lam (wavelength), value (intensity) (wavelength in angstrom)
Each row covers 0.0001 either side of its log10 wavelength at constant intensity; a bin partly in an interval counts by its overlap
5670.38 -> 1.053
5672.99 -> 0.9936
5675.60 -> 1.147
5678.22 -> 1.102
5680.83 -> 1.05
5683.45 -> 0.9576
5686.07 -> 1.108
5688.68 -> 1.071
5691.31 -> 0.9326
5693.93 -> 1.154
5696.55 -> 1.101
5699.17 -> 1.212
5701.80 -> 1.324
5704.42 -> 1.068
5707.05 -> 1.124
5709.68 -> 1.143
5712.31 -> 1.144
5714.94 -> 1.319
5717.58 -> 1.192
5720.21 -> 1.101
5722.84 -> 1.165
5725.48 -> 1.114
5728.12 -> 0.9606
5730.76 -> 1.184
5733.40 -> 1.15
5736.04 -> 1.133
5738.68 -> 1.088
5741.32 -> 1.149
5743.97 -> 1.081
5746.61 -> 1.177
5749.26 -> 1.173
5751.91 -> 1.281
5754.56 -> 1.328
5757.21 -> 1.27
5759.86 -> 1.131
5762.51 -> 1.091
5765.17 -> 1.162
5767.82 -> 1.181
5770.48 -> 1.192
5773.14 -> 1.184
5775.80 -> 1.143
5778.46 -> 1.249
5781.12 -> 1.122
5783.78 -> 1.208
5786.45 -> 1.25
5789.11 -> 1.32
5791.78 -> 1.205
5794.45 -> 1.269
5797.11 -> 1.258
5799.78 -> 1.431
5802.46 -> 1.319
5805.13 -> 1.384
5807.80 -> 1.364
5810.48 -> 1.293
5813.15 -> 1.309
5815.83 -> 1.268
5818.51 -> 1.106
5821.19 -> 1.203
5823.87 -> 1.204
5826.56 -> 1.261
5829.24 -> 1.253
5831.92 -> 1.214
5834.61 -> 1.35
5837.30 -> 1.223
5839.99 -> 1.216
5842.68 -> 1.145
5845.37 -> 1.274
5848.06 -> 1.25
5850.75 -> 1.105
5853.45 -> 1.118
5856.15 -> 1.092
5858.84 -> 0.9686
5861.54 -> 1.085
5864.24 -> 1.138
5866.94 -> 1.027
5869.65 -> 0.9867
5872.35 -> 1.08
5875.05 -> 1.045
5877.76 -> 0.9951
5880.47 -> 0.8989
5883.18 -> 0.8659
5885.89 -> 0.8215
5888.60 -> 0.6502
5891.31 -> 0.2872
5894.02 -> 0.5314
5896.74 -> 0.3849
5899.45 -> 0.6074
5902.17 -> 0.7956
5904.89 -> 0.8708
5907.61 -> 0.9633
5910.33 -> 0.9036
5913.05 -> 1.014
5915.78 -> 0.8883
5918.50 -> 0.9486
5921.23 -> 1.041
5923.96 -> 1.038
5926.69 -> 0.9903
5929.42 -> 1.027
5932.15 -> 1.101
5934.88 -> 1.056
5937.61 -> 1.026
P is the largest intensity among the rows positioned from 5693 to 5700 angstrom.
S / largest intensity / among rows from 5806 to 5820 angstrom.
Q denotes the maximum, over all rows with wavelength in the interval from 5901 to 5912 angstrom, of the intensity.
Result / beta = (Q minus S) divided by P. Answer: -0.33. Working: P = 1.212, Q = 0.9633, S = 1.364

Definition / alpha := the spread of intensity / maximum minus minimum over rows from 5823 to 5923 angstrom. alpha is 1.06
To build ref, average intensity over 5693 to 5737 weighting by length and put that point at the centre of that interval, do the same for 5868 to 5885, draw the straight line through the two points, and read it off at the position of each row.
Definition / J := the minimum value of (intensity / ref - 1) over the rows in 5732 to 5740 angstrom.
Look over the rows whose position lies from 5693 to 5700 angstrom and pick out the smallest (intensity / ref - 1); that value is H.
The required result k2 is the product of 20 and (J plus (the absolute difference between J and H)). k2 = -0.1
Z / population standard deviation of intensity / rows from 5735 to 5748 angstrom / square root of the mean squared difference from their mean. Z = 0.036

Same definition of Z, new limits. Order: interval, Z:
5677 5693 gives 0.068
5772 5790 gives 0.063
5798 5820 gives 0.091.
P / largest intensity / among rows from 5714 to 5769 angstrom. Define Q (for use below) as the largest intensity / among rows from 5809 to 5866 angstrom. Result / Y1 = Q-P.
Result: 0.02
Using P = 1.328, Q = 1.35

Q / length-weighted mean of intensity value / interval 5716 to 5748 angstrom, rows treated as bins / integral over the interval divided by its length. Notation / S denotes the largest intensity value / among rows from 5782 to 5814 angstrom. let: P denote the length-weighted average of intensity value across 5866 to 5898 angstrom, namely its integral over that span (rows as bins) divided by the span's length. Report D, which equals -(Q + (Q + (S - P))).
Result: -2.9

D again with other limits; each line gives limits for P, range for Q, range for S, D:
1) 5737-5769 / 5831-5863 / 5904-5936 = -2.3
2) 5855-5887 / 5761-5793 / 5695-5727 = -2.7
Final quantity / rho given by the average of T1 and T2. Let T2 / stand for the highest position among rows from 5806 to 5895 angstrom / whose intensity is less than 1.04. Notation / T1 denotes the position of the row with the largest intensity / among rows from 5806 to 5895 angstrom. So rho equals 5850.9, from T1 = 5807.80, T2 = 5894.02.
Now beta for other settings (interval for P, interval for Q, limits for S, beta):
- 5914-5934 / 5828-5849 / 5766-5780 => 0.09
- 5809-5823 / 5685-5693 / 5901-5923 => 0.05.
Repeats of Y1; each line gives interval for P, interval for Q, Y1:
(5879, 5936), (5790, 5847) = 0.33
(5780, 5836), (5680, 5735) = -0.11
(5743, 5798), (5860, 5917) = -0.19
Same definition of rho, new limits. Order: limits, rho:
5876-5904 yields 5890.0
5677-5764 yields 5741.3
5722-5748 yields 5729.4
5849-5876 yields 5866.9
